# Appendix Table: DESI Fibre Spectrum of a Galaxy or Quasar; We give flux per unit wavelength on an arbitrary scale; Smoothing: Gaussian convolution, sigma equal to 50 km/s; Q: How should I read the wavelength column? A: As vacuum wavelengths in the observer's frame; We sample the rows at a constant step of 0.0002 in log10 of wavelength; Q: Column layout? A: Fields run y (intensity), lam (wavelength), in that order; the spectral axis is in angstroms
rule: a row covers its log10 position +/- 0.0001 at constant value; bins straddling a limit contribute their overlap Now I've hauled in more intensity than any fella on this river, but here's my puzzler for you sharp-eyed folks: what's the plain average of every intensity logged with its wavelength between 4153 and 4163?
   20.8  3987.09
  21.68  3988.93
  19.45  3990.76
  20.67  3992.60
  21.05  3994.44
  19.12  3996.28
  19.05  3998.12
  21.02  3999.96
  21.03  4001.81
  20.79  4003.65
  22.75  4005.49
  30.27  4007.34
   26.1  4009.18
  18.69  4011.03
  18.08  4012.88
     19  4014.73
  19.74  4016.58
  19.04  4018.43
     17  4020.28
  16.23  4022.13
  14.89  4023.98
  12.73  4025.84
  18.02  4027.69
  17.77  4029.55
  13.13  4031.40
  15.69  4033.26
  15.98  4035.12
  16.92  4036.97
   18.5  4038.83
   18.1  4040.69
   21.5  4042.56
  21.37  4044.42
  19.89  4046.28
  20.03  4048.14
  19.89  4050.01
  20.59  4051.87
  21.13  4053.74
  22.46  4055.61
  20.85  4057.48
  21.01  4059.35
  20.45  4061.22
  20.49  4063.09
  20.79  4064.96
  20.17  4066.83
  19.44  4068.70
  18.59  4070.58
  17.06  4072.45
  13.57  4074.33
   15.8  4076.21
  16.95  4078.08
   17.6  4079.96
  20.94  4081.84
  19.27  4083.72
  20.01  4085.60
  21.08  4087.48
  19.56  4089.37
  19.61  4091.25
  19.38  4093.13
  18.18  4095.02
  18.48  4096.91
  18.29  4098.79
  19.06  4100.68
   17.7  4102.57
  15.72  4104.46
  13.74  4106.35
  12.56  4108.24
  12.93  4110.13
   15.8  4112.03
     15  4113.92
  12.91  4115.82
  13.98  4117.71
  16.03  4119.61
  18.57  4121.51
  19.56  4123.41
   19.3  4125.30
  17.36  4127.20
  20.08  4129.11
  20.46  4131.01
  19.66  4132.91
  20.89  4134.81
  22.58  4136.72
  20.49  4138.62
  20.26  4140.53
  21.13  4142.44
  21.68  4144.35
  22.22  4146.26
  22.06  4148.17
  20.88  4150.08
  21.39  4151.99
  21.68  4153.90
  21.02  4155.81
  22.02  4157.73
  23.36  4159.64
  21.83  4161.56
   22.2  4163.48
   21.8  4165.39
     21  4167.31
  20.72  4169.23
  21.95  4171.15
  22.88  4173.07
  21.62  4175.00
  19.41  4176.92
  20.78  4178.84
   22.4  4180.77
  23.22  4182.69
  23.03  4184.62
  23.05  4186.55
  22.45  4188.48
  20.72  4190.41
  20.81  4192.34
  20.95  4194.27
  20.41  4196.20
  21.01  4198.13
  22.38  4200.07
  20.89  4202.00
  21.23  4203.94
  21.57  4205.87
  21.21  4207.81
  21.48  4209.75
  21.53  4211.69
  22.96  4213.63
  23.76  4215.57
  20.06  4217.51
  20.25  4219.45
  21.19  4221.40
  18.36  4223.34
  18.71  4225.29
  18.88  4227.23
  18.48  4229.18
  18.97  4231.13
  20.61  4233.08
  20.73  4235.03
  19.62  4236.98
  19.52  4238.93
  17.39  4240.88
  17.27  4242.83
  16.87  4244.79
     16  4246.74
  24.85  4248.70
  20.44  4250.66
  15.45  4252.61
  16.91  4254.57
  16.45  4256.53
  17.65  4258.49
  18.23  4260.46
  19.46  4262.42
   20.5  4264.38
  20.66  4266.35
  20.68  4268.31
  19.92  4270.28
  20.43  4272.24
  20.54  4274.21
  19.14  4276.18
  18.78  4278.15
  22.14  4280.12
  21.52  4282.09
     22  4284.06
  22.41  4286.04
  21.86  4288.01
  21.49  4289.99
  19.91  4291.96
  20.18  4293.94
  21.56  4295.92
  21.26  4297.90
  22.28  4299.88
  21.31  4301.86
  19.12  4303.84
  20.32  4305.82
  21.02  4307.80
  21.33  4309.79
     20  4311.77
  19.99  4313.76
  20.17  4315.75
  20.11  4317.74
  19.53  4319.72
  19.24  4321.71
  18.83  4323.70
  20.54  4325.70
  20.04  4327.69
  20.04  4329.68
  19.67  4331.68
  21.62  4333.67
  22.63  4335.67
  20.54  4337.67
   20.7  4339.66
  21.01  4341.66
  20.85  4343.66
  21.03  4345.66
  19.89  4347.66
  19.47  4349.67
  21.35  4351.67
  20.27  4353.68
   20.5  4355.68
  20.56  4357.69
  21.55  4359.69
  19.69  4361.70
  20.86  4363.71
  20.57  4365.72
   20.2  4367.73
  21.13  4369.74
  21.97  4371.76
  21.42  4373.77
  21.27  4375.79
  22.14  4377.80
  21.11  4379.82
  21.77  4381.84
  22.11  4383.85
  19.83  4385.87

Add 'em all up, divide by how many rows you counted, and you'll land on 22.0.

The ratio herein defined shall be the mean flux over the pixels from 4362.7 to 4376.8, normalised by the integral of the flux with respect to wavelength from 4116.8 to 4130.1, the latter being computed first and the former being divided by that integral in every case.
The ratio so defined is 0.089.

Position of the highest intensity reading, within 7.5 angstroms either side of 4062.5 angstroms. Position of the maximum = 4055.61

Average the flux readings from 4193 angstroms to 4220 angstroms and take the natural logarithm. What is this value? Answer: 3.064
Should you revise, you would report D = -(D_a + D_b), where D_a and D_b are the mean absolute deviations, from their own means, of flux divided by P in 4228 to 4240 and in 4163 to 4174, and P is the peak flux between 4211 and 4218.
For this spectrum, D -0.054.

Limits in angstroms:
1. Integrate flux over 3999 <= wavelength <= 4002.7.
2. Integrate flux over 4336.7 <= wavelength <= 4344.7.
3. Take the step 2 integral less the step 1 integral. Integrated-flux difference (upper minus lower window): 89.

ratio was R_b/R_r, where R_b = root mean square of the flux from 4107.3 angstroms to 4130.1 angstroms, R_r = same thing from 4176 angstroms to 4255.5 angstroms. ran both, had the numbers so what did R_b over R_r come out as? 0.80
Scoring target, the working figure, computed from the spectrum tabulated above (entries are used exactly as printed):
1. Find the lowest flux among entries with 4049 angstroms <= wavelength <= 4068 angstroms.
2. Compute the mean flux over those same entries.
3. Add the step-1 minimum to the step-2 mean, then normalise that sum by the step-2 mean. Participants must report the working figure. 1.96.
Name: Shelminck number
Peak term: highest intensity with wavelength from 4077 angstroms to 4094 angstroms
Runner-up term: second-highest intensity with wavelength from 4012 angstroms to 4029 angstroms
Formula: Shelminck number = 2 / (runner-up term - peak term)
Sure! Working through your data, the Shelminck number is -1.0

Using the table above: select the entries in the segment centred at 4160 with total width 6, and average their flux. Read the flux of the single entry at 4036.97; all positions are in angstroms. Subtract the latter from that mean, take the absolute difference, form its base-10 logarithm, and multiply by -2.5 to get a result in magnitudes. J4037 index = -1.8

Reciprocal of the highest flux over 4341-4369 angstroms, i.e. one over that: 0.046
